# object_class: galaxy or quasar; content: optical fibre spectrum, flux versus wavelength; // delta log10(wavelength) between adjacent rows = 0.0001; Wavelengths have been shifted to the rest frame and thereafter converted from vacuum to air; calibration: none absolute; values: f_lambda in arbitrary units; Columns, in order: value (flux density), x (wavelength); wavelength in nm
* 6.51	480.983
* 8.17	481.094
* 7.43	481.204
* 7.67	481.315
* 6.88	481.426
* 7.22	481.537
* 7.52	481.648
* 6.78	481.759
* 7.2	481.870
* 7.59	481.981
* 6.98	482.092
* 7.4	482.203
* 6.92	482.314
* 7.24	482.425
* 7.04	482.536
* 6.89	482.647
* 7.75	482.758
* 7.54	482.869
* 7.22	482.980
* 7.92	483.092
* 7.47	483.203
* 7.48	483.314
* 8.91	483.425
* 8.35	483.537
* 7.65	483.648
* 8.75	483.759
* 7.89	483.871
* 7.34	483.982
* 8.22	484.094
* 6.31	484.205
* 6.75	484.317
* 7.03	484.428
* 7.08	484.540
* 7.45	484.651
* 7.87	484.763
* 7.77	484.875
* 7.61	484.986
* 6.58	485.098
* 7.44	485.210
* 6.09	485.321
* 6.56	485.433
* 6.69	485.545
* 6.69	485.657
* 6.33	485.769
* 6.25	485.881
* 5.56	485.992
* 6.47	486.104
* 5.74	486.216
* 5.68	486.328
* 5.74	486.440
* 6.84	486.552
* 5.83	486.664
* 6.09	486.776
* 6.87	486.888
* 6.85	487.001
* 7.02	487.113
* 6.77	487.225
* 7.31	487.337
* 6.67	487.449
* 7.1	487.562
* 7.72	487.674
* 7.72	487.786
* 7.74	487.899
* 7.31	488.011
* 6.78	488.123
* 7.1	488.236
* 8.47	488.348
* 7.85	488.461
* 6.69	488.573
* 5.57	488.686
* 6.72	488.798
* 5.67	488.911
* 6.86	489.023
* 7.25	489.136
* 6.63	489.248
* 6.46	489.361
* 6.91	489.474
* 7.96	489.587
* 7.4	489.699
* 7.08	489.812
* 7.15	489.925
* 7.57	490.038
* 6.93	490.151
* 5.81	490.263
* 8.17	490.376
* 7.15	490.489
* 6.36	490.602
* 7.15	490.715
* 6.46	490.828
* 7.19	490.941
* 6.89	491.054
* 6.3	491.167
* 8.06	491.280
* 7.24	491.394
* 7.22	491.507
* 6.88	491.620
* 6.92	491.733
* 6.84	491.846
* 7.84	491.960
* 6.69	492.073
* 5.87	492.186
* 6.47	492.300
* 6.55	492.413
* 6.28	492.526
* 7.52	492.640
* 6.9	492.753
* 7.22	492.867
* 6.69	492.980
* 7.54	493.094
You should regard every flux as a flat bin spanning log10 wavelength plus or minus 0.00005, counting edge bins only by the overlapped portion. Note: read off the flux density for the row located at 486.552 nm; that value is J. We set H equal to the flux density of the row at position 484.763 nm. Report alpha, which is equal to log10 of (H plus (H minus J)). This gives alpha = 0.95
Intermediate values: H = 7.87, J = 6.84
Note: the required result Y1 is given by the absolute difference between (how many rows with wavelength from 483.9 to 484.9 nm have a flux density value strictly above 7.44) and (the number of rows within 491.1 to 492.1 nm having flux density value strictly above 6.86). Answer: 2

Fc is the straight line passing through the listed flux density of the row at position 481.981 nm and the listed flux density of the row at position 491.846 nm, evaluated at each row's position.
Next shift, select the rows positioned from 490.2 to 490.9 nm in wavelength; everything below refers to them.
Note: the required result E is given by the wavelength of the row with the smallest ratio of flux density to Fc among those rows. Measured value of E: 490.263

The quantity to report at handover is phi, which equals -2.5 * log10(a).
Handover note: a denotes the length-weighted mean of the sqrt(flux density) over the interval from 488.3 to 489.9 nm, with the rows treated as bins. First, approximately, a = 2.63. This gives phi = -1.05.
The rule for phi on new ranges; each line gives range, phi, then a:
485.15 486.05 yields -1.01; 2.54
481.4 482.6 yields -1.07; 2.68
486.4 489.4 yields -1.05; 2.62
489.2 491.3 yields -1.06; 2.65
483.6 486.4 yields -1.05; 2.63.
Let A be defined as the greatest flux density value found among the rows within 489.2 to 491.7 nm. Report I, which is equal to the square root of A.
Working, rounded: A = 8.17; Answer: 2.86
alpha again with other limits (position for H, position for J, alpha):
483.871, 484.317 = 0.96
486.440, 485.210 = 0.61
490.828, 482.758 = 0.71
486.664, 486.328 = 0.78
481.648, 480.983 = 0.93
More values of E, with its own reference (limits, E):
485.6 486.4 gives 485.992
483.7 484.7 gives 484.205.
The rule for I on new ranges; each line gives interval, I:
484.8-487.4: 2.79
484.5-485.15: 2.81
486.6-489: 2.91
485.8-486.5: 2.54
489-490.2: 2.82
